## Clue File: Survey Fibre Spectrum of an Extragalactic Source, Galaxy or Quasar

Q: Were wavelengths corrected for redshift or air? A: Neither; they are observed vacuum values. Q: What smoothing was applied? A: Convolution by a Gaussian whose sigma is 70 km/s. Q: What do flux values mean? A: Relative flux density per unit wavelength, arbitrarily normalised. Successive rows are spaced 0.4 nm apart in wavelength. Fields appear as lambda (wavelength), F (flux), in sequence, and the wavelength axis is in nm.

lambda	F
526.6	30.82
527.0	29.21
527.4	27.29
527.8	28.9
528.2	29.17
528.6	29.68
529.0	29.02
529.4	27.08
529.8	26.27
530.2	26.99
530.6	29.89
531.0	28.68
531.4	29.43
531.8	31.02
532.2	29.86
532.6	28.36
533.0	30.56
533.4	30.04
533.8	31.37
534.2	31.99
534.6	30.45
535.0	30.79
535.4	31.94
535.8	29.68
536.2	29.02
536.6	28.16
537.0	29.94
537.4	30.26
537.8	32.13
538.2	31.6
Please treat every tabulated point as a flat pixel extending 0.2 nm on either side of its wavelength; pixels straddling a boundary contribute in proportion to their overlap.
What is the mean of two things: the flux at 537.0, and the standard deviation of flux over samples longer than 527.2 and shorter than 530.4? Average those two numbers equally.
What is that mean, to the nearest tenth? 15.6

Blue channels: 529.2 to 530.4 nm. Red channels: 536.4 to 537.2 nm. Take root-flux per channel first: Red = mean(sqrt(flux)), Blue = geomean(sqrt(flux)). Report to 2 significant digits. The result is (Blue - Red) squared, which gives 0.046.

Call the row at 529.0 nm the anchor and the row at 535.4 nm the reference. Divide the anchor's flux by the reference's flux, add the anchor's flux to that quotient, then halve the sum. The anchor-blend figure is 15.0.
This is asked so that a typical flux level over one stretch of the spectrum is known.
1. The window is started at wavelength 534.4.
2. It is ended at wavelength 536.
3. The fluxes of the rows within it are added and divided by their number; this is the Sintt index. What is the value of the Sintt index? 30.7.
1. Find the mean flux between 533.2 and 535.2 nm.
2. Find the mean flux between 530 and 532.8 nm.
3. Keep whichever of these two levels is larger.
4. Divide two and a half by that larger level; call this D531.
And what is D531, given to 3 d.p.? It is 0.081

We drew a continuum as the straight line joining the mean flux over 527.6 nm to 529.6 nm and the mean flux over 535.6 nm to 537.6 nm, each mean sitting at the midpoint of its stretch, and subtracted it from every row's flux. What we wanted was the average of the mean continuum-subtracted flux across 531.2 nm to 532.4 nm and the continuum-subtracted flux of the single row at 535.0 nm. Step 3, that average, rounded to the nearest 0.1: 1.3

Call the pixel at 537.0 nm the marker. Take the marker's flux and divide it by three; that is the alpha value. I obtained 10.0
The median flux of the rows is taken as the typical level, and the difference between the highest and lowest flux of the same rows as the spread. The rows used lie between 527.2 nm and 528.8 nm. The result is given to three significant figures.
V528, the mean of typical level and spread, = 15.7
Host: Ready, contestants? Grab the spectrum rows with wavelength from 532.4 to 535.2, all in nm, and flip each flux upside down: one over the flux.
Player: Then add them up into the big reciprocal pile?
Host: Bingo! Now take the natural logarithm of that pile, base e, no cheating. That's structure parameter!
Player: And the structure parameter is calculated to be -1.47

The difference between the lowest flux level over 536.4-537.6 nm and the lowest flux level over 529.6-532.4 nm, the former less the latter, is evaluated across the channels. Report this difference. 1.9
